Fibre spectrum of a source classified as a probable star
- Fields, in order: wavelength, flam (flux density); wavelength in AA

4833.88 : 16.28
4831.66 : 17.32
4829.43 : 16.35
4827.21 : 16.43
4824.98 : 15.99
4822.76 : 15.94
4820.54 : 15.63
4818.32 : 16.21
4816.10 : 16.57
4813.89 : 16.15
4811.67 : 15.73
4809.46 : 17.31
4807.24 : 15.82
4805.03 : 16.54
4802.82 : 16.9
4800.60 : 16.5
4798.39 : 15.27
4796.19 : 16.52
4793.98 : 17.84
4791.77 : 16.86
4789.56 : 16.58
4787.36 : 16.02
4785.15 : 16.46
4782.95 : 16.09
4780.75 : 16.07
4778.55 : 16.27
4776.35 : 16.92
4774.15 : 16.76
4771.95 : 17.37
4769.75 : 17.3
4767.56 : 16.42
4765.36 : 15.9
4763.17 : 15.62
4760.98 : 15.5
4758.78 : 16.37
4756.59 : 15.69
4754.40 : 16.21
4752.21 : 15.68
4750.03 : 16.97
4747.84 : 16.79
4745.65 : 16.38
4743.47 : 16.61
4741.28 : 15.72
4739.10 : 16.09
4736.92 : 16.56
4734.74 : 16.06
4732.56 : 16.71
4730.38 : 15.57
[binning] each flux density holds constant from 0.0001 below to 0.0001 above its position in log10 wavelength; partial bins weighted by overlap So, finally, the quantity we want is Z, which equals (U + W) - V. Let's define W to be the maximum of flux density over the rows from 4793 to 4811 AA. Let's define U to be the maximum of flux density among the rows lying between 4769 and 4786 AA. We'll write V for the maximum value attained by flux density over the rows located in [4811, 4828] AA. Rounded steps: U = 17.37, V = 16.57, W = 17.84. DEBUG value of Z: 18.6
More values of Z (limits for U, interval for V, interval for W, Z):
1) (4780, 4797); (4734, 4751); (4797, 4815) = 18.2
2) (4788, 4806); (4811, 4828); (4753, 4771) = 18.6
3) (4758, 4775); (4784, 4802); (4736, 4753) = 16.5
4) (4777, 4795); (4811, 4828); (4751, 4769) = 17.7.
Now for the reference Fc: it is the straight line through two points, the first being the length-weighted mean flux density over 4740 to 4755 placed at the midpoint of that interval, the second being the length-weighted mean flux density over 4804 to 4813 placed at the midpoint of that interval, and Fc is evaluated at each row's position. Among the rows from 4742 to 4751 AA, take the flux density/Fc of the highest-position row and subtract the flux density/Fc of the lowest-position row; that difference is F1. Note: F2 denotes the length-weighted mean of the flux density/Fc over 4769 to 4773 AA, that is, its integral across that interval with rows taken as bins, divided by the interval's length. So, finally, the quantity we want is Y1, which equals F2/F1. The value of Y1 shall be 48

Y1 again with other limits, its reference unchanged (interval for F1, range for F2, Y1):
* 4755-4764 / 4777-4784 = -231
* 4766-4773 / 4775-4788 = 17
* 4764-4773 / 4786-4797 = 11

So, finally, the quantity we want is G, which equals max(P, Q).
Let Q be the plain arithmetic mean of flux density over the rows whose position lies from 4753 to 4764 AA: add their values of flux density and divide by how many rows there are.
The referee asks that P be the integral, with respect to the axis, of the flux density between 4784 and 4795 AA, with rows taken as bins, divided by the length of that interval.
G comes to 16.7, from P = 16.7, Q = 15.9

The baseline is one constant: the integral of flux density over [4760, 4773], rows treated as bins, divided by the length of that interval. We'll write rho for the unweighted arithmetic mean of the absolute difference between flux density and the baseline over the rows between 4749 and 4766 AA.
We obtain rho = 0.52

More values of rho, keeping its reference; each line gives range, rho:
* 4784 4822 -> 0.48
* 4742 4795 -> 0.46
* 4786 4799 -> 0.63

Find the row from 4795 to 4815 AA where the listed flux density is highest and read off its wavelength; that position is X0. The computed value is 4809.46 AA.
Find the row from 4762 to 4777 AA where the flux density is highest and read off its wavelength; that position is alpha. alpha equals 4771.95 AA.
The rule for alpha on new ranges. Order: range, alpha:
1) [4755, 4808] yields 4793.98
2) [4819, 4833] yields 4831.66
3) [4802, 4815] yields 4809.46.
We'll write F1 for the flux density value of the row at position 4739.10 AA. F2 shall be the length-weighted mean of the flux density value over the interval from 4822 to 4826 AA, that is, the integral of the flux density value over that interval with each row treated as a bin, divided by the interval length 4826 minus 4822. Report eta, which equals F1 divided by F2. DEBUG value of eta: 1.01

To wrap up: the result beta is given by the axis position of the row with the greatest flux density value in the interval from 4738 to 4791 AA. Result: 4771.95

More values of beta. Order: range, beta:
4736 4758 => 4750.03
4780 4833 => 4793.98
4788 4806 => 4793.98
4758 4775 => 4771.95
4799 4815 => 4809.46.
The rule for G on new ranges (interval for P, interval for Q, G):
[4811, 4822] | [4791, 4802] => 16.6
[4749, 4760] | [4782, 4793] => 16.4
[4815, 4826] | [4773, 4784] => 16.4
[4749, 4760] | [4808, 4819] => 16.4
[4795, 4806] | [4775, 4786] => 16.4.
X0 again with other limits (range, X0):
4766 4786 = 4771.95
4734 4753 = 4750.03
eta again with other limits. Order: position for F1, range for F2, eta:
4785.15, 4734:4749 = 1.01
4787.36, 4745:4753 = 0.97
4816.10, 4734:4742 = 1.03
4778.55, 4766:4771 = 0.97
